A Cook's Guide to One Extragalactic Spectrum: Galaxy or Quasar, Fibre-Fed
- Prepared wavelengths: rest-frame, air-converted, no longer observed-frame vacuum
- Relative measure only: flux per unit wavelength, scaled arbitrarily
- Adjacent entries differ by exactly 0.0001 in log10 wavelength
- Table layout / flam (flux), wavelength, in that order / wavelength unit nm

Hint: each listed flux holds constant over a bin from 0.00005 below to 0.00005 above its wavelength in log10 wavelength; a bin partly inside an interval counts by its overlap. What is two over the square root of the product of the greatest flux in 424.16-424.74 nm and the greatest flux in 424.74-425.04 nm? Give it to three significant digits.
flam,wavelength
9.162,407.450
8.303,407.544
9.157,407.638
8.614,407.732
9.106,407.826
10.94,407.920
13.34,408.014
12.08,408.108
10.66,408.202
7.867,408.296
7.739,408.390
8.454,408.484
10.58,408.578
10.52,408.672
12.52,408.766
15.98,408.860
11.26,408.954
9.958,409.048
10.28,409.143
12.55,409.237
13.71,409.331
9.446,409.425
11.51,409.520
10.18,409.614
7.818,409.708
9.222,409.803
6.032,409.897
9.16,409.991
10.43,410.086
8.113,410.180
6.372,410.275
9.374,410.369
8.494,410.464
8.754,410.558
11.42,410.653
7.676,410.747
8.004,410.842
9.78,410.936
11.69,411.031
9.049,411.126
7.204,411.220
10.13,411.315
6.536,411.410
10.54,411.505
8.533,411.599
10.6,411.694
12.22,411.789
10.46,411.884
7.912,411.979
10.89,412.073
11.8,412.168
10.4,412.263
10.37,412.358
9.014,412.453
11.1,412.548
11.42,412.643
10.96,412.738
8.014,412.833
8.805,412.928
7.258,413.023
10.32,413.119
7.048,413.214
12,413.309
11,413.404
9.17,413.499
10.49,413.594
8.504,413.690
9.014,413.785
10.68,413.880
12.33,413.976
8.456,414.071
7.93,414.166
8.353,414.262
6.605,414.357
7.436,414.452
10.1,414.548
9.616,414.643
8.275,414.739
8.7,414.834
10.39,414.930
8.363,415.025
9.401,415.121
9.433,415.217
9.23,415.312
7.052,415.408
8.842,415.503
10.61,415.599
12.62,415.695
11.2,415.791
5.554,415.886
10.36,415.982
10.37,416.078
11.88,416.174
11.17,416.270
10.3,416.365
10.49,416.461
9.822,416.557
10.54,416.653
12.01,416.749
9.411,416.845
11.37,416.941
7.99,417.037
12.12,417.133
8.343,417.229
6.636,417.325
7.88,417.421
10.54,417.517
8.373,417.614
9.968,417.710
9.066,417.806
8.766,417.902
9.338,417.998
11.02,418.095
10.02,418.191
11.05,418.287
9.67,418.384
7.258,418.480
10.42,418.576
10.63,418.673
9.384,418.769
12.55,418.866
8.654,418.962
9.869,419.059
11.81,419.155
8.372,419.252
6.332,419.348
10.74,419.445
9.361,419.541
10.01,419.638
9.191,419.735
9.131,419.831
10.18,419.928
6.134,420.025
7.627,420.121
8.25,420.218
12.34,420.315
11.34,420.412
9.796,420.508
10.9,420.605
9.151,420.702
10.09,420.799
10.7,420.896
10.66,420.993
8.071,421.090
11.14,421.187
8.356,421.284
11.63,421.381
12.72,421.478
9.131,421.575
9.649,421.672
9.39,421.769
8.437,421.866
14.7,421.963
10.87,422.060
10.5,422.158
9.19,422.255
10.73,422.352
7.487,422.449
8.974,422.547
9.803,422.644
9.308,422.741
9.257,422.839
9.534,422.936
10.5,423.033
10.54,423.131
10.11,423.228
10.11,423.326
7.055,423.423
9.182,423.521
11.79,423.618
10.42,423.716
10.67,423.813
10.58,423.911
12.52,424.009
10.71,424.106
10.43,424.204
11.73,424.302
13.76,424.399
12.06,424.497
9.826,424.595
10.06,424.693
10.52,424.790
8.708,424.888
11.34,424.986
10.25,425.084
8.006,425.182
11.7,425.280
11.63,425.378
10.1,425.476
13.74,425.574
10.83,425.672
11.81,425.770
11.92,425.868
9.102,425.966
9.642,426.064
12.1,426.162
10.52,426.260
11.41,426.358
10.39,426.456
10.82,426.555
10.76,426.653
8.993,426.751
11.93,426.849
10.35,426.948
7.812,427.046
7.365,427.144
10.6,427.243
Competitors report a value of 0.160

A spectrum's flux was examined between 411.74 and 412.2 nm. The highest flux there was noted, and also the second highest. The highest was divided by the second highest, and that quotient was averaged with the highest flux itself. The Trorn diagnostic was 6.63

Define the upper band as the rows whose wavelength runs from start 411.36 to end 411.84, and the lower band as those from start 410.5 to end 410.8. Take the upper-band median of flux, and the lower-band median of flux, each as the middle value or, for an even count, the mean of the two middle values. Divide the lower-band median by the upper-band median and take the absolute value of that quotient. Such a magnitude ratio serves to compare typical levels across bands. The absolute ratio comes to 0.83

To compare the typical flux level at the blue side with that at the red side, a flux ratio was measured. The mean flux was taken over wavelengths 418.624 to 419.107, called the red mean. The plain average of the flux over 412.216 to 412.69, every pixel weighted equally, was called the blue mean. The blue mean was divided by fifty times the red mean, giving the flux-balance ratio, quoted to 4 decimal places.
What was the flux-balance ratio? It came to 0.0205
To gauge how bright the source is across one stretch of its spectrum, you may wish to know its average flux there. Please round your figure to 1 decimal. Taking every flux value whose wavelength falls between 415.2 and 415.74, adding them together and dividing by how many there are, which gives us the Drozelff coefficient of 9.6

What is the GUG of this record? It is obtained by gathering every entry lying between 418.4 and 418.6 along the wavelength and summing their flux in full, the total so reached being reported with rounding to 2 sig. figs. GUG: 18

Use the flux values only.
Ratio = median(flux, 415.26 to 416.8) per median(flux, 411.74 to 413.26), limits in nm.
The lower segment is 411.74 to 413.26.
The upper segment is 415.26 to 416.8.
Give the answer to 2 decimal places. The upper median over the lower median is 1.00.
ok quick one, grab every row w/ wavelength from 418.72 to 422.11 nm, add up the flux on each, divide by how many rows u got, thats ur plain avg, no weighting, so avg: 9.9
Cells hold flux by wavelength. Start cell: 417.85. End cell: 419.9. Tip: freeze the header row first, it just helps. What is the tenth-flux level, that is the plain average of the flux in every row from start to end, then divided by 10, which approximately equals 0.97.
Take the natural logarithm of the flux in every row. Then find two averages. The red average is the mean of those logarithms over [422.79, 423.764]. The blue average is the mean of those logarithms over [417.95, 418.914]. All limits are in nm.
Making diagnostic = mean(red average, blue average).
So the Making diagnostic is 2.29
